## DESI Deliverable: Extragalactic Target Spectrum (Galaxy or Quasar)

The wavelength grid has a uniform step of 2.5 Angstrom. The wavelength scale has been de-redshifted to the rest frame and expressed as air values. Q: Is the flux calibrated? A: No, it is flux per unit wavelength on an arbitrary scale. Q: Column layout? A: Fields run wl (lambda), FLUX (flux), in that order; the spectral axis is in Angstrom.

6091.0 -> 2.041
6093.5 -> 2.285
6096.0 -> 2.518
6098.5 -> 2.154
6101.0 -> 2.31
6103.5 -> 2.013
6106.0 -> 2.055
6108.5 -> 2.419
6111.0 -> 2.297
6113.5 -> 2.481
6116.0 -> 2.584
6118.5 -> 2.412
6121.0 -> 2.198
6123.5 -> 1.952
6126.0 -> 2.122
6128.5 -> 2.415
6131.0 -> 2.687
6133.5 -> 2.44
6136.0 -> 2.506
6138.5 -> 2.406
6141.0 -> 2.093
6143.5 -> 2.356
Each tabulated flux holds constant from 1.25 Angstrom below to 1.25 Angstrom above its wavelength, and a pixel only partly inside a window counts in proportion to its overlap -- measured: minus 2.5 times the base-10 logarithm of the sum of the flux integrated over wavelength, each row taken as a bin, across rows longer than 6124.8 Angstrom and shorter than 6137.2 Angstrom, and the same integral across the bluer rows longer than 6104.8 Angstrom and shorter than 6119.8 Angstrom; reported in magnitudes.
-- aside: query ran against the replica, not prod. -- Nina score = -4.55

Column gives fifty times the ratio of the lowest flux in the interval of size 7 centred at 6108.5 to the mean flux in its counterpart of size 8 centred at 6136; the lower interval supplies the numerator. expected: 42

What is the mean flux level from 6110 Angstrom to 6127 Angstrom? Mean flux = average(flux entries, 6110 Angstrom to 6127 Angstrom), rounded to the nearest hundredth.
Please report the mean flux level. 2.29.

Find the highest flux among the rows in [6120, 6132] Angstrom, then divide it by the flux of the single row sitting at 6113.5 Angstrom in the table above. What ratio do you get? 1.08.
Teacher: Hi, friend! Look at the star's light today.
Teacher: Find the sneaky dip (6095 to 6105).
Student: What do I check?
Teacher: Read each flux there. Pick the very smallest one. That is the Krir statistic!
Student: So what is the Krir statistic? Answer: 2.013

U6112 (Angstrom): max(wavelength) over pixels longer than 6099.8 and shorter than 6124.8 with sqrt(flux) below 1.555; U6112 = 6123.5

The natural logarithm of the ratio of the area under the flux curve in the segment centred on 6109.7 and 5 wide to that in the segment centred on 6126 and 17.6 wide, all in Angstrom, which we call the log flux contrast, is -1.2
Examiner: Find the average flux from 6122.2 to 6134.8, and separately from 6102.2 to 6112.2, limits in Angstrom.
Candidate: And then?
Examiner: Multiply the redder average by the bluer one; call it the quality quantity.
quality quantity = 5.1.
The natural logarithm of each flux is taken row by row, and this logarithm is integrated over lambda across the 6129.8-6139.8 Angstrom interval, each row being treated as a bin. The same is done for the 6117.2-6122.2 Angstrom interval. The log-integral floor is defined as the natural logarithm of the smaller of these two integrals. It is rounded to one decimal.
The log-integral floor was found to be 1.4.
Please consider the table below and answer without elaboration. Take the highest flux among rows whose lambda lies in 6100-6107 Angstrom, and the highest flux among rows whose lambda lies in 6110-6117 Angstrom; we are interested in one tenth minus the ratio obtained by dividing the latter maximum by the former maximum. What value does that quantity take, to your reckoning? -1.02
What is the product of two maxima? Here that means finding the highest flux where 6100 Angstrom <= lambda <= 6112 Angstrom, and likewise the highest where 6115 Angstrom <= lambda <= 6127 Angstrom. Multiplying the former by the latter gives 6.25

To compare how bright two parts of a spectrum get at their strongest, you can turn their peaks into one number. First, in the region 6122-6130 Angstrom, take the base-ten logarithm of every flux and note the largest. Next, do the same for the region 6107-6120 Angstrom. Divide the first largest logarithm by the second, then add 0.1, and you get 1.03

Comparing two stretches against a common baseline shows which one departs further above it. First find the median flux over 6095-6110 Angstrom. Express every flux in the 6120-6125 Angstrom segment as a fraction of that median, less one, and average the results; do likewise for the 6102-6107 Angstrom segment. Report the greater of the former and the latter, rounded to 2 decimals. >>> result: -0.07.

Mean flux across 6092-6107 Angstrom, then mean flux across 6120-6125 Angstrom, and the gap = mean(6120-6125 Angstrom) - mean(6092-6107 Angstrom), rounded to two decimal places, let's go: -0.15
